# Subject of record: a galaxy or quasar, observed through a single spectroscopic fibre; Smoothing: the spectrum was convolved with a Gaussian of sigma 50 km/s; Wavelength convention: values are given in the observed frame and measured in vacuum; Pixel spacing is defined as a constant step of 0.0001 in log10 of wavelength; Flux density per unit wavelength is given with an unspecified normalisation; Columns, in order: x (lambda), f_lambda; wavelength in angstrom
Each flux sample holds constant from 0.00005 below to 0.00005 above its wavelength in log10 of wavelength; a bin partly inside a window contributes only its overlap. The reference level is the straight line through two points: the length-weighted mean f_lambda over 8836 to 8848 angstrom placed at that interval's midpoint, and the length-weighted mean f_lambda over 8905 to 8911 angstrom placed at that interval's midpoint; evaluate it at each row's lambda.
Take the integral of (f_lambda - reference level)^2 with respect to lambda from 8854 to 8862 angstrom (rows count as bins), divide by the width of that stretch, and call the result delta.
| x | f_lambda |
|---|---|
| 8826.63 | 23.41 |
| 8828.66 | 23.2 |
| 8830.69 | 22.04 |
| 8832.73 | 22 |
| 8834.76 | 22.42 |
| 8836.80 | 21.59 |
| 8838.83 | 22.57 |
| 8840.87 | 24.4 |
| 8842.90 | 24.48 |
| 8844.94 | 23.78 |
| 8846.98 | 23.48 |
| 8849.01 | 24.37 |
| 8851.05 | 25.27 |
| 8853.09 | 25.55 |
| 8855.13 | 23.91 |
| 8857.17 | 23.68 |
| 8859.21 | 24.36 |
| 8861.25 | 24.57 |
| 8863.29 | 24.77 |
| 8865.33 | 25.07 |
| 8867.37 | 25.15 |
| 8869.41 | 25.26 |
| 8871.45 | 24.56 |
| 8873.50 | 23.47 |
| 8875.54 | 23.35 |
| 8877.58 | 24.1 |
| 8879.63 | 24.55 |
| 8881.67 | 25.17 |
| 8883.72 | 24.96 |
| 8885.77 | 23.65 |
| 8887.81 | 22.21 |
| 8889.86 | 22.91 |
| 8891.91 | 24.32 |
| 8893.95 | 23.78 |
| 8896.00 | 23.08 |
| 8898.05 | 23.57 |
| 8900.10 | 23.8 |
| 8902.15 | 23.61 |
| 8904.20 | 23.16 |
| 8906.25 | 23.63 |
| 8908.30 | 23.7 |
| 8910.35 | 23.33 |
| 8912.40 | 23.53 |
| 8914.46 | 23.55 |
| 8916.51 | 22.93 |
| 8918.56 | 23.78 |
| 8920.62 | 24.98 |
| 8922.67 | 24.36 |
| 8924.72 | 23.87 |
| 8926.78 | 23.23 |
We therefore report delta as 0.6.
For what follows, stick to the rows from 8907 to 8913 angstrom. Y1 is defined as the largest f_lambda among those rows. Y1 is 23.7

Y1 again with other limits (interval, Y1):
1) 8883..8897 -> 24.96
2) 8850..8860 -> 25.55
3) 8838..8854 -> 25.55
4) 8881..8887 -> 25.17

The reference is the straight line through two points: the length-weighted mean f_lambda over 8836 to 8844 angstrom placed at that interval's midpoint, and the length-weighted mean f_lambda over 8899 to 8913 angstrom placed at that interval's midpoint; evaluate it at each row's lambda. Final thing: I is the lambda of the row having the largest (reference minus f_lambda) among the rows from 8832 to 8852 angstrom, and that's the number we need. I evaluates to 8836.80 angstrom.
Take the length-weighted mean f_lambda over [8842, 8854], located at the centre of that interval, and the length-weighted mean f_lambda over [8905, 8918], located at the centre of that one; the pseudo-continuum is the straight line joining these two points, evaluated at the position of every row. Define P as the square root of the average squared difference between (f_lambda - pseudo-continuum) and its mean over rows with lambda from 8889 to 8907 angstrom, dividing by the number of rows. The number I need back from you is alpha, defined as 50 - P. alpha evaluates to 49.6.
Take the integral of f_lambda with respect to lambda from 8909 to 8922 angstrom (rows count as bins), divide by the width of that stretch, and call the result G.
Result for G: 23.7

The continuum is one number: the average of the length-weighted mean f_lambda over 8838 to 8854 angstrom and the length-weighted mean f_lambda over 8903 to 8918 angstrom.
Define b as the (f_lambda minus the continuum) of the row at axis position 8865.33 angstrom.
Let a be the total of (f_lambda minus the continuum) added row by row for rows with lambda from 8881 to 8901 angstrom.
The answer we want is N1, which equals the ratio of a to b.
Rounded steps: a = -1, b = 1.2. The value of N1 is -0.7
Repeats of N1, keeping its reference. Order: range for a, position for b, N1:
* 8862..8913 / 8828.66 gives -4.5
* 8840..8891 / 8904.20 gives -16.6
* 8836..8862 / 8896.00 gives -2.9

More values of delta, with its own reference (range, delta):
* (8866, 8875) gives 1.7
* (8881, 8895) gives 1.0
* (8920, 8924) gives 1.1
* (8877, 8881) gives 0.9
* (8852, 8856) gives 2.4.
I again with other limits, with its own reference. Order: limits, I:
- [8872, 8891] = 8887.81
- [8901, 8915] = 8904.20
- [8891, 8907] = 8896.00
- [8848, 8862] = 8857.17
